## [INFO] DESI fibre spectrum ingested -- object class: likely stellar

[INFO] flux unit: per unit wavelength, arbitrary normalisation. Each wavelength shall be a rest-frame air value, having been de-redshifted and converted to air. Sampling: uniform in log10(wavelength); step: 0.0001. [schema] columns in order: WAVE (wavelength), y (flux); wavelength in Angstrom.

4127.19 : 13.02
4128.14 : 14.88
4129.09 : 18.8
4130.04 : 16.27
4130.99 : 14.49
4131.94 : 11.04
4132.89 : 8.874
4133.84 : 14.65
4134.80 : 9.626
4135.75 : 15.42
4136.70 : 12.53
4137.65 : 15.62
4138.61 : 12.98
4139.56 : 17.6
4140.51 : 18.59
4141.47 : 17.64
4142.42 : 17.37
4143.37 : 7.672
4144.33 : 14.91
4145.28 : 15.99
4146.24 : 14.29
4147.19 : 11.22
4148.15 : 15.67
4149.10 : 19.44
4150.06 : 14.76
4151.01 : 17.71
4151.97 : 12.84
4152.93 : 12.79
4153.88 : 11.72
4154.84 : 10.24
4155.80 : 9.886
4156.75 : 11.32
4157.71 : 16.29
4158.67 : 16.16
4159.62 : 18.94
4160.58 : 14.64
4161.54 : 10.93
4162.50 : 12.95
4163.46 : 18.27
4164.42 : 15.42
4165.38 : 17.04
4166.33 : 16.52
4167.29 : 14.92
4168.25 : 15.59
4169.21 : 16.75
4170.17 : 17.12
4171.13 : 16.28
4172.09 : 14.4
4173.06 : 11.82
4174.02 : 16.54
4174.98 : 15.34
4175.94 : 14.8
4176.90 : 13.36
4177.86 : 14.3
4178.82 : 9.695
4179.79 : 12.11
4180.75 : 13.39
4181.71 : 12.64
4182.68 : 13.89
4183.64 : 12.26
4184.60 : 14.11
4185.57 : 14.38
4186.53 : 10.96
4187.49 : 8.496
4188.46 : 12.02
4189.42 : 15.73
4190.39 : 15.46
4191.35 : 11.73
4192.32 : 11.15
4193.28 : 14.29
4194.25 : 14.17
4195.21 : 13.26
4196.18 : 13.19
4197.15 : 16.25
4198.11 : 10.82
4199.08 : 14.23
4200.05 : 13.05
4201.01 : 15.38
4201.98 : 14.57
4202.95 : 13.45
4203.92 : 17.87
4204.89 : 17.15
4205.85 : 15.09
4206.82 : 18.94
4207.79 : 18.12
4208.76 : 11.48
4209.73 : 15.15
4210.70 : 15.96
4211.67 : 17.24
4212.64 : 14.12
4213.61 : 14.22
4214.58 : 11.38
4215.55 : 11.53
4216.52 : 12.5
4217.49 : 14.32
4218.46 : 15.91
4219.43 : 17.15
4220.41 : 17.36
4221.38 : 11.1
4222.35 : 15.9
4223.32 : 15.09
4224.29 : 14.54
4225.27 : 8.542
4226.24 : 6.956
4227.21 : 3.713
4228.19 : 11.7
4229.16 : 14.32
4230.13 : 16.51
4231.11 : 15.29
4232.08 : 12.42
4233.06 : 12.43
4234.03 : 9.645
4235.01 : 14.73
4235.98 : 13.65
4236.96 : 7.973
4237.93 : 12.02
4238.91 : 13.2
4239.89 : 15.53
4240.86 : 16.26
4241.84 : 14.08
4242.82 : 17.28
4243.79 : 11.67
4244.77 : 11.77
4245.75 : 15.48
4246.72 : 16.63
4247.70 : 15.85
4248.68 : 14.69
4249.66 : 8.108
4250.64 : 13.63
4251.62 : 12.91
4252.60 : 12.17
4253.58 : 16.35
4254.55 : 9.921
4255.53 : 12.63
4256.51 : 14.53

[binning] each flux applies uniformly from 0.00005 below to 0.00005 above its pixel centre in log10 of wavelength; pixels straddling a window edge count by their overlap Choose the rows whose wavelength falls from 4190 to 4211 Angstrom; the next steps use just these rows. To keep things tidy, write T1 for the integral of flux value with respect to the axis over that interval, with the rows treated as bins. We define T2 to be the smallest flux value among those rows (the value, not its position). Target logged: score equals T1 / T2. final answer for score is 28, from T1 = 306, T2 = 10.82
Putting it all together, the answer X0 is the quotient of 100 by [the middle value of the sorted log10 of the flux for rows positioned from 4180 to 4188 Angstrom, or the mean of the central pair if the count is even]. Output 89.7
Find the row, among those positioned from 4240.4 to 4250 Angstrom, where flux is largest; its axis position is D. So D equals 4242.82 Angstrom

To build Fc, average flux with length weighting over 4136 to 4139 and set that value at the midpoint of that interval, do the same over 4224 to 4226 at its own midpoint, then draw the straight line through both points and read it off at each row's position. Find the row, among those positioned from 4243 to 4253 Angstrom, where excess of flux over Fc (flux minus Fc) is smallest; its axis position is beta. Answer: 4249.66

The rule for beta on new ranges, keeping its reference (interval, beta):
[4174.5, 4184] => 4178.82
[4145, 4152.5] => 4147.19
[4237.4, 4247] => 4243.79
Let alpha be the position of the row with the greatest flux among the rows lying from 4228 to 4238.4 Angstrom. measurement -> 4230.13 Angstrom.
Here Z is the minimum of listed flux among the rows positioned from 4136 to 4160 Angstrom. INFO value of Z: 7.672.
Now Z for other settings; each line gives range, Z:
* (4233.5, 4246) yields 7.973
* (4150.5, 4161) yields 9.886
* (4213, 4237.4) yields 3.713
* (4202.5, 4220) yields 11.38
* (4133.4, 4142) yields 9.626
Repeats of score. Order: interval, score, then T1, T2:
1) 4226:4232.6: 21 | 77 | 3.713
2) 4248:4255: 11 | 89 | 8.108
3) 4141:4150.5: 18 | 142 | 7.672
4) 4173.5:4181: 11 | 103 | 9.695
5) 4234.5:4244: 16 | 130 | 7.973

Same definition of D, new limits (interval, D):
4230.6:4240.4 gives 4239.89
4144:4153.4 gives 4149.10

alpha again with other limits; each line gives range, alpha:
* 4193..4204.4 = 4203.92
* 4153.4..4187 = 4159.62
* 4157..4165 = 4159.62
